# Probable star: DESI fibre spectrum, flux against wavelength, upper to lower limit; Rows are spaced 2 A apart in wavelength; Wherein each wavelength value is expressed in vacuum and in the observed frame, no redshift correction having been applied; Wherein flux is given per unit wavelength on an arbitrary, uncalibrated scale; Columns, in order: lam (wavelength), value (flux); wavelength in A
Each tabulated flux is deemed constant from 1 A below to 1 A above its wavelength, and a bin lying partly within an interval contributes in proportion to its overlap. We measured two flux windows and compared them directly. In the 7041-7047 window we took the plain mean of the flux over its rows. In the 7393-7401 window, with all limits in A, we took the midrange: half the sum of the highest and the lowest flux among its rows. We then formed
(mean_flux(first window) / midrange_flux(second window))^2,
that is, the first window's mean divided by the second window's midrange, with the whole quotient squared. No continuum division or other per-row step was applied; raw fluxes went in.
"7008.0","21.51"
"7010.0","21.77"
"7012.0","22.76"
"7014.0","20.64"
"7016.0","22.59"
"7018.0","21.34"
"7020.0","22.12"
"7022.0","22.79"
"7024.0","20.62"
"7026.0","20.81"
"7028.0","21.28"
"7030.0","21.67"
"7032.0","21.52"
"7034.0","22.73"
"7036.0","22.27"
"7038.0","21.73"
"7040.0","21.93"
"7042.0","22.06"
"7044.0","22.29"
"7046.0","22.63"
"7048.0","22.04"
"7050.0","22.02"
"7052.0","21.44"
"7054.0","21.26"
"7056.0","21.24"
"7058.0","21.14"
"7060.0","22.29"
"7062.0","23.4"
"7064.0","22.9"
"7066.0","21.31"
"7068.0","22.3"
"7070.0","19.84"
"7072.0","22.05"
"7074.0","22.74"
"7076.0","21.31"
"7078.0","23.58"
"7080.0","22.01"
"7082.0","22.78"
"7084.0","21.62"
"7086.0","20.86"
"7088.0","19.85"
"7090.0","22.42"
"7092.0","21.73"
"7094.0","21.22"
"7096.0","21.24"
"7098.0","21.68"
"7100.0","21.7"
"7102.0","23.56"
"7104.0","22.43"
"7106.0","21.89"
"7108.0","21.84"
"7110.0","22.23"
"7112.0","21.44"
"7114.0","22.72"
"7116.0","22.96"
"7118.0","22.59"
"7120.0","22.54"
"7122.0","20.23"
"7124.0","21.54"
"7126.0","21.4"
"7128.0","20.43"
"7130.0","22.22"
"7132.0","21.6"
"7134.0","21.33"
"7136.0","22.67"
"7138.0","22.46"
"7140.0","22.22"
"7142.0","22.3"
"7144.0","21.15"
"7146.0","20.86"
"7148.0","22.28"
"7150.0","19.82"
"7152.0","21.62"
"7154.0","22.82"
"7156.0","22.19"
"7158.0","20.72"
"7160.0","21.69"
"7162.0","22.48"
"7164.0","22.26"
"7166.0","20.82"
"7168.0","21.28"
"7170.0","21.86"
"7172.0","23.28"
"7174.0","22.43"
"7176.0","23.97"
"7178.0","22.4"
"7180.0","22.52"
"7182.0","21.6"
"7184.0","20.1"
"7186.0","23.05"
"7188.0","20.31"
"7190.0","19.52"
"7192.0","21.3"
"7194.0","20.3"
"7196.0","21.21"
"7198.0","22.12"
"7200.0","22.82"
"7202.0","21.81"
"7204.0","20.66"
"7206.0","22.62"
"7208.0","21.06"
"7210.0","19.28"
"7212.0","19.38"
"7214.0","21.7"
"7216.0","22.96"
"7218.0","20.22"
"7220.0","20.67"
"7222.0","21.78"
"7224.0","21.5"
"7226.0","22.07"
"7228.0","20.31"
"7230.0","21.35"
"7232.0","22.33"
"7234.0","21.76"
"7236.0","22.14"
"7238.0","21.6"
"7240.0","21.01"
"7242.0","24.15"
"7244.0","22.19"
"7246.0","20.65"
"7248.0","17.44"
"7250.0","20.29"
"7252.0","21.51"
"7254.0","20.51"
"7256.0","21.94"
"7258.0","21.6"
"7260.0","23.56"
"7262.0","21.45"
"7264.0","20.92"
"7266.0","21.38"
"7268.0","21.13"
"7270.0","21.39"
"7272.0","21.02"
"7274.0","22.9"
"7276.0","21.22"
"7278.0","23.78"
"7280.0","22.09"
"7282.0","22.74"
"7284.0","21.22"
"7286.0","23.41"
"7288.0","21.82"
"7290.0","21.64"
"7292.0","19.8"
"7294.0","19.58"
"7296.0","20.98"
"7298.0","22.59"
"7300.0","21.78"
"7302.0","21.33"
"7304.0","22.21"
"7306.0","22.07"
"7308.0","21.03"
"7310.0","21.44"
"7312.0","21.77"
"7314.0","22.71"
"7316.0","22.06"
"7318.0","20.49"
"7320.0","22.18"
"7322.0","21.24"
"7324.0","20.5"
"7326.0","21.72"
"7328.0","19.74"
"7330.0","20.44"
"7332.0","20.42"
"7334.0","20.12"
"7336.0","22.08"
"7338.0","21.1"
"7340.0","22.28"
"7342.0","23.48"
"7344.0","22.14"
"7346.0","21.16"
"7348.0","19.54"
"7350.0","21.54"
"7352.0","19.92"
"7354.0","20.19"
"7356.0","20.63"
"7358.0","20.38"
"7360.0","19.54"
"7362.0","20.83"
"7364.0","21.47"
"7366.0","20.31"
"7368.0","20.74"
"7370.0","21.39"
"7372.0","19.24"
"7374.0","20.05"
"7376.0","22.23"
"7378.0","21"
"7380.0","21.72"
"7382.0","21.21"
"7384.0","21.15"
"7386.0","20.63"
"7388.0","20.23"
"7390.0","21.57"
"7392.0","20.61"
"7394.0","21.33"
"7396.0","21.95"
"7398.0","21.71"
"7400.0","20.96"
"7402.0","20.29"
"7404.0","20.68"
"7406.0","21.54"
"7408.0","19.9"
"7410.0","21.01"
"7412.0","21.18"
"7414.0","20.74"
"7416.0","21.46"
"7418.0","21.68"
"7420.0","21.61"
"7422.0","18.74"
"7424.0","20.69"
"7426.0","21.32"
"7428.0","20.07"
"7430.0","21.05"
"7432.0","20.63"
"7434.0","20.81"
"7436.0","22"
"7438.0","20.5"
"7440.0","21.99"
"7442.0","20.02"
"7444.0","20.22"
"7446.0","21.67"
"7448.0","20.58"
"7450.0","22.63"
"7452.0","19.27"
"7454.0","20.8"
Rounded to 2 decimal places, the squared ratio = 1.08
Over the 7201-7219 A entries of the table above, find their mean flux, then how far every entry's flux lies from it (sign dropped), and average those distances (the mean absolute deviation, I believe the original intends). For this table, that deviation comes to 1.1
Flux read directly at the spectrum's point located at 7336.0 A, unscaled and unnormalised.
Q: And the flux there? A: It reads 22.08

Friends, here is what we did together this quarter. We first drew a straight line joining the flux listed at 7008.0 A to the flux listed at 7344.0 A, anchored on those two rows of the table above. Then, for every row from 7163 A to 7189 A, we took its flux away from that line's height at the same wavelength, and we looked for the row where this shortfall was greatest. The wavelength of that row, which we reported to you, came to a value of 7184.0 A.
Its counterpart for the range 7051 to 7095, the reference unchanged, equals 7088.0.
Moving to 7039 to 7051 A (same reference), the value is 7040.0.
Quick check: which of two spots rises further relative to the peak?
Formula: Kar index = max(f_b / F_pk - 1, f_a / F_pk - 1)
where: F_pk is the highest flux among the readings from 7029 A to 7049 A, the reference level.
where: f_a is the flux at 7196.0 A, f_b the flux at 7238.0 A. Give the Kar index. -0.050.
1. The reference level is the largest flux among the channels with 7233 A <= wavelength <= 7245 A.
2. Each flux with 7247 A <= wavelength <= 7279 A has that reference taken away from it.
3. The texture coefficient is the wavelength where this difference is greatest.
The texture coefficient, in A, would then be 7278.0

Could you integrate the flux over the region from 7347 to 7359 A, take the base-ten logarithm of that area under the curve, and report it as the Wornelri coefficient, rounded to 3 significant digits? 2.39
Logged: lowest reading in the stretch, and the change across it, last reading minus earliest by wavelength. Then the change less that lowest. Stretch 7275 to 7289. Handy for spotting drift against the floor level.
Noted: -20.6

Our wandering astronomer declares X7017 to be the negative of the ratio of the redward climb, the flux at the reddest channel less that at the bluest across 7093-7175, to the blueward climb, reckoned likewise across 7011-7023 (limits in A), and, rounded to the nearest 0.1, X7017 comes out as -40.3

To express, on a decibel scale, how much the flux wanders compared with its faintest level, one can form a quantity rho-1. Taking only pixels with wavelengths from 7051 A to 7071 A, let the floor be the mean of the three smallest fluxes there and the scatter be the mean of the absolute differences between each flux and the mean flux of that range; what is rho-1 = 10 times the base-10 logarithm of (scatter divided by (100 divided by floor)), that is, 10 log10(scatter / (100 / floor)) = -7.8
